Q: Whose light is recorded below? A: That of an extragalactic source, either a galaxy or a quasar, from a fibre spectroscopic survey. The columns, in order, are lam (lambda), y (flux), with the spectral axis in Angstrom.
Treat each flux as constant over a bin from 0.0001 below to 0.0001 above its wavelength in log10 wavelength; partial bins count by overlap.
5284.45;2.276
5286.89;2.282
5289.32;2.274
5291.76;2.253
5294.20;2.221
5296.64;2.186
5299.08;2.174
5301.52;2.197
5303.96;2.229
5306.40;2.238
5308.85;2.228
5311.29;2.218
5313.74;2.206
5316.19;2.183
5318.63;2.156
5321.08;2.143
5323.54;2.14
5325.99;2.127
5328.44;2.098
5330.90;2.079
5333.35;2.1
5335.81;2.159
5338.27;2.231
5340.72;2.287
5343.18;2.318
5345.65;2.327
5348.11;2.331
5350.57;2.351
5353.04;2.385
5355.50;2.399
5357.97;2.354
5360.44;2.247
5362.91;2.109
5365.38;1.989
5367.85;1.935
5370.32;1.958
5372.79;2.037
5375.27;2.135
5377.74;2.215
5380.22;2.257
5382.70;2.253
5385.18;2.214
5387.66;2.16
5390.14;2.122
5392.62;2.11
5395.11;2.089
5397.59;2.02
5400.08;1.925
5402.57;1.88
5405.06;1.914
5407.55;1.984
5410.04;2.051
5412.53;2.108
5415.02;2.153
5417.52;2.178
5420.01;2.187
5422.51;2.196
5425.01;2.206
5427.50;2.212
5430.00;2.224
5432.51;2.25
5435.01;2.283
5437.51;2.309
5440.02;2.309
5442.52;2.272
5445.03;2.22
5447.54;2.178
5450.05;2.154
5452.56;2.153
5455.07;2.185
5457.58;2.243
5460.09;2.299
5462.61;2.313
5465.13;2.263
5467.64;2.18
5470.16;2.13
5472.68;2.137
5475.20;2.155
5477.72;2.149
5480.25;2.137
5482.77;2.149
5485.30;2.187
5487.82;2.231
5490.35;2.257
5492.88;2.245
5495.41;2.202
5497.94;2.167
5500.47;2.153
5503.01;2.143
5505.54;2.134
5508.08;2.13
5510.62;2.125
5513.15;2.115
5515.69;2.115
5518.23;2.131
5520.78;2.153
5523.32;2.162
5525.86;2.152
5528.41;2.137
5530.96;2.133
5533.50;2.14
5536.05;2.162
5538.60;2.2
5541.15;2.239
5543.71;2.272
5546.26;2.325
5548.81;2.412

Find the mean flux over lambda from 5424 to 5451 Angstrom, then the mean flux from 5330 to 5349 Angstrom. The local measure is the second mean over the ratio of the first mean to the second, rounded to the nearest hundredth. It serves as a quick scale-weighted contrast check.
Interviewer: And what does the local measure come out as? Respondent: 2.22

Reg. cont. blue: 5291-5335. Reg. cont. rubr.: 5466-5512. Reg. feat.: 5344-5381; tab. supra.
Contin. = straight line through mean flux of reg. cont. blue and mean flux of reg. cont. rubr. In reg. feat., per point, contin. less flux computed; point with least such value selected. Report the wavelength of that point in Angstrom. 5355.50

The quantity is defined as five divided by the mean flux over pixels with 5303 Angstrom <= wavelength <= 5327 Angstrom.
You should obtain 2.29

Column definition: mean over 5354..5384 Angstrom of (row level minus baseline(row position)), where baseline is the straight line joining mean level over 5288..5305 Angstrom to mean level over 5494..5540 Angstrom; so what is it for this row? -0.04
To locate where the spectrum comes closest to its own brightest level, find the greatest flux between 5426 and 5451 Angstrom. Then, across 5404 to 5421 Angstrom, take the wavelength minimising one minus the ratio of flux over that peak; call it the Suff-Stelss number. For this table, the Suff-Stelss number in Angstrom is 5420.01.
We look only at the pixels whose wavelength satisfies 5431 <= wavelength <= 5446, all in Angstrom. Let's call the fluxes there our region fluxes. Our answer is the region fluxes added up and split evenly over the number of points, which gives 2.27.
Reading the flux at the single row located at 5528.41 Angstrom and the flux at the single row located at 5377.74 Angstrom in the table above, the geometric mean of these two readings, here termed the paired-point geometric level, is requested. 2.176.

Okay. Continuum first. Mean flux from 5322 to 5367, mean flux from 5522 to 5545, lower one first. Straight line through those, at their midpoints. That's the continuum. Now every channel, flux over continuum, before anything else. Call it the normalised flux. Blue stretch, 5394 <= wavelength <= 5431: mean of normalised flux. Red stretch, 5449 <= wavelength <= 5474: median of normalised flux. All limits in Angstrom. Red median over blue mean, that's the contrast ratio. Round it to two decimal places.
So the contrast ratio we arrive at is 1.05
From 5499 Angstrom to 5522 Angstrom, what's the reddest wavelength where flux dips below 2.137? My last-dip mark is 5518.23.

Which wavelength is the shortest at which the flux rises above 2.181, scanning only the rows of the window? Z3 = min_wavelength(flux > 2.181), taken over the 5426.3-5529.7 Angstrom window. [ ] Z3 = 5427.50 Angstrom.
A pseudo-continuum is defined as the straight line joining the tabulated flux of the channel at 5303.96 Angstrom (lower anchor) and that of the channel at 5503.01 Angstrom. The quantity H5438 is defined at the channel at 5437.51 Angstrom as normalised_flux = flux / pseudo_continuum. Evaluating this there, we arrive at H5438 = 1.06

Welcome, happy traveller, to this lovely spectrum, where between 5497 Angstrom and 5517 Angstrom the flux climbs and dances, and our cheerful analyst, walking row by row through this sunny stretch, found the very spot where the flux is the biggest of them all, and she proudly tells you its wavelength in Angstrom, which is 5497.94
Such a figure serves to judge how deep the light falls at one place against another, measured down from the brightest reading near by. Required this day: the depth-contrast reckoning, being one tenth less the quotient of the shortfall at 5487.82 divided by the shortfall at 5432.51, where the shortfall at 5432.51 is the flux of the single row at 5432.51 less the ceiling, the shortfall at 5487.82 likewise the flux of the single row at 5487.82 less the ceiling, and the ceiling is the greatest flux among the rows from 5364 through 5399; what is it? -3.6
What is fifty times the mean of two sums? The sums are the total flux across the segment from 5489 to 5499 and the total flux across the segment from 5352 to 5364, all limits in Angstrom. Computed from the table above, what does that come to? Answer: 509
